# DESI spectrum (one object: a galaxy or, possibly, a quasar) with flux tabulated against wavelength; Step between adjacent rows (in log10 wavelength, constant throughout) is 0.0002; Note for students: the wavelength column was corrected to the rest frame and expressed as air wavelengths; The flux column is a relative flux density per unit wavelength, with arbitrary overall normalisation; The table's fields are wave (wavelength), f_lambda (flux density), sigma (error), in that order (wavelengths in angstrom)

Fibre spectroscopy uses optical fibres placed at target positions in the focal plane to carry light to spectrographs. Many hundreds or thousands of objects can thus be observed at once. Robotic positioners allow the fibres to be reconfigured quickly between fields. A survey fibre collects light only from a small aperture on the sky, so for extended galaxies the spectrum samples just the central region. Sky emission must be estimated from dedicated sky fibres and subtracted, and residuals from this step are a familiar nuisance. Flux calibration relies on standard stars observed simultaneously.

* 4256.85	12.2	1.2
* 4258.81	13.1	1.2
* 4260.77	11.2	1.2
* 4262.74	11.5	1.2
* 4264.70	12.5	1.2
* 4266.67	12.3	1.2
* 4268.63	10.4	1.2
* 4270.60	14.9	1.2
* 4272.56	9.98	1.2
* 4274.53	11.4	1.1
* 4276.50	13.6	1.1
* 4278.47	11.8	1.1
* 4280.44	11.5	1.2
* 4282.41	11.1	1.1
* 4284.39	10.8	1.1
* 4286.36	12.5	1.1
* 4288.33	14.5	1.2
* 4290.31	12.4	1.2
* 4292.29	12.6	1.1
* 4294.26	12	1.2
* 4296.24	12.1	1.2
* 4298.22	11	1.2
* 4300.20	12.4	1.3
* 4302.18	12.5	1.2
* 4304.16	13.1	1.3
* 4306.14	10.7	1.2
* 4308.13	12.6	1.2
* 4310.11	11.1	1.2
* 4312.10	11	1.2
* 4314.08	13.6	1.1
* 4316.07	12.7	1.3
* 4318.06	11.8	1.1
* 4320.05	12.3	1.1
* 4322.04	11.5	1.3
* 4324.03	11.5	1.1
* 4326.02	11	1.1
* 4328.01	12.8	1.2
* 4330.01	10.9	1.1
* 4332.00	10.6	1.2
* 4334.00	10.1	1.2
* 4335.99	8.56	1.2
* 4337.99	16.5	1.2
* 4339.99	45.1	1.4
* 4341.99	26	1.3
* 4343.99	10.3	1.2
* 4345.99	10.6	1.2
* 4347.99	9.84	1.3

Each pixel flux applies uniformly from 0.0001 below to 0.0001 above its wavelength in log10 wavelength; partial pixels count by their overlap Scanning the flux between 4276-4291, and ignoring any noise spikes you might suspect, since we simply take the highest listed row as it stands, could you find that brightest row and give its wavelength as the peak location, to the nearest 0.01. 4288.33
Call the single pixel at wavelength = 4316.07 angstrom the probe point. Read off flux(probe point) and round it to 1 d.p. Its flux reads 12.7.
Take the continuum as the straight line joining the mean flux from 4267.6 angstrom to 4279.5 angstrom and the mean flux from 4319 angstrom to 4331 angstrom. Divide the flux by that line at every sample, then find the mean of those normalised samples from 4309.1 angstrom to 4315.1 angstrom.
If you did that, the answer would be 1.01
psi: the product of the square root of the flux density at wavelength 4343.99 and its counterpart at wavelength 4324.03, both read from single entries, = 10.9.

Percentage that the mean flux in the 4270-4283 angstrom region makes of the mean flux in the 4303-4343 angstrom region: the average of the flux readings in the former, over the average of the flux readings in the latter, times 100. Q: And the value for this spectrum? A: 85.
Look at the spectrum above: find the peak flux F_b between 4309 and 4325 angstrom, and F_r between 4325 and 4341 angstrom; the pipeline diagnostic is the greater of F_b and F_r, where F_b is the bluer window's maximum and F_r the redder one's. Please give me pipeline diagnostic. 45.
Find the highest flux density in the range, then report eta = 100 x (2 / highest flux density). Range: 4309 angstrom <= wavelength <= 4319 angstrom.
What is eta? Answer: 14.7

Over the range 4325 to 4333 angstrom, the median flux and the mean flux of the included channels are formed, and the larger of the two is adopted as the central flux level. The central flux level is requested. 11.3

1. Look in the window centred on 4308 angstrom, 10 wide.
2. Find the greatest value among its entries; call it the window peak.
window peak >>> 13.1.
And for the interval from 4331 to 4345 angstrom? 45.1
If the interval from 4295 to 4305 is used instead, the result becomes 13.1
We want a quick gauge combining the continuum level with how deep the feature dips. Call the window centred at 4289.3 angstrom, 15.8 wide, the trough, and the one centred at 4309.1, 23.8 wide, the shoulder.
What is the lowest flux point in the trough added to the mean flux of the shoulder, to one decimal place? 22.9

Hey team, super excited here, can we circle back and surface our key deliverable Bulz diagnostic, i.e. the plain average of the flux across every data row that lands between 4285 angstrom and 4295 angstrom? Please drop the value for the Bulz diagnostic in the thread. 12.8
